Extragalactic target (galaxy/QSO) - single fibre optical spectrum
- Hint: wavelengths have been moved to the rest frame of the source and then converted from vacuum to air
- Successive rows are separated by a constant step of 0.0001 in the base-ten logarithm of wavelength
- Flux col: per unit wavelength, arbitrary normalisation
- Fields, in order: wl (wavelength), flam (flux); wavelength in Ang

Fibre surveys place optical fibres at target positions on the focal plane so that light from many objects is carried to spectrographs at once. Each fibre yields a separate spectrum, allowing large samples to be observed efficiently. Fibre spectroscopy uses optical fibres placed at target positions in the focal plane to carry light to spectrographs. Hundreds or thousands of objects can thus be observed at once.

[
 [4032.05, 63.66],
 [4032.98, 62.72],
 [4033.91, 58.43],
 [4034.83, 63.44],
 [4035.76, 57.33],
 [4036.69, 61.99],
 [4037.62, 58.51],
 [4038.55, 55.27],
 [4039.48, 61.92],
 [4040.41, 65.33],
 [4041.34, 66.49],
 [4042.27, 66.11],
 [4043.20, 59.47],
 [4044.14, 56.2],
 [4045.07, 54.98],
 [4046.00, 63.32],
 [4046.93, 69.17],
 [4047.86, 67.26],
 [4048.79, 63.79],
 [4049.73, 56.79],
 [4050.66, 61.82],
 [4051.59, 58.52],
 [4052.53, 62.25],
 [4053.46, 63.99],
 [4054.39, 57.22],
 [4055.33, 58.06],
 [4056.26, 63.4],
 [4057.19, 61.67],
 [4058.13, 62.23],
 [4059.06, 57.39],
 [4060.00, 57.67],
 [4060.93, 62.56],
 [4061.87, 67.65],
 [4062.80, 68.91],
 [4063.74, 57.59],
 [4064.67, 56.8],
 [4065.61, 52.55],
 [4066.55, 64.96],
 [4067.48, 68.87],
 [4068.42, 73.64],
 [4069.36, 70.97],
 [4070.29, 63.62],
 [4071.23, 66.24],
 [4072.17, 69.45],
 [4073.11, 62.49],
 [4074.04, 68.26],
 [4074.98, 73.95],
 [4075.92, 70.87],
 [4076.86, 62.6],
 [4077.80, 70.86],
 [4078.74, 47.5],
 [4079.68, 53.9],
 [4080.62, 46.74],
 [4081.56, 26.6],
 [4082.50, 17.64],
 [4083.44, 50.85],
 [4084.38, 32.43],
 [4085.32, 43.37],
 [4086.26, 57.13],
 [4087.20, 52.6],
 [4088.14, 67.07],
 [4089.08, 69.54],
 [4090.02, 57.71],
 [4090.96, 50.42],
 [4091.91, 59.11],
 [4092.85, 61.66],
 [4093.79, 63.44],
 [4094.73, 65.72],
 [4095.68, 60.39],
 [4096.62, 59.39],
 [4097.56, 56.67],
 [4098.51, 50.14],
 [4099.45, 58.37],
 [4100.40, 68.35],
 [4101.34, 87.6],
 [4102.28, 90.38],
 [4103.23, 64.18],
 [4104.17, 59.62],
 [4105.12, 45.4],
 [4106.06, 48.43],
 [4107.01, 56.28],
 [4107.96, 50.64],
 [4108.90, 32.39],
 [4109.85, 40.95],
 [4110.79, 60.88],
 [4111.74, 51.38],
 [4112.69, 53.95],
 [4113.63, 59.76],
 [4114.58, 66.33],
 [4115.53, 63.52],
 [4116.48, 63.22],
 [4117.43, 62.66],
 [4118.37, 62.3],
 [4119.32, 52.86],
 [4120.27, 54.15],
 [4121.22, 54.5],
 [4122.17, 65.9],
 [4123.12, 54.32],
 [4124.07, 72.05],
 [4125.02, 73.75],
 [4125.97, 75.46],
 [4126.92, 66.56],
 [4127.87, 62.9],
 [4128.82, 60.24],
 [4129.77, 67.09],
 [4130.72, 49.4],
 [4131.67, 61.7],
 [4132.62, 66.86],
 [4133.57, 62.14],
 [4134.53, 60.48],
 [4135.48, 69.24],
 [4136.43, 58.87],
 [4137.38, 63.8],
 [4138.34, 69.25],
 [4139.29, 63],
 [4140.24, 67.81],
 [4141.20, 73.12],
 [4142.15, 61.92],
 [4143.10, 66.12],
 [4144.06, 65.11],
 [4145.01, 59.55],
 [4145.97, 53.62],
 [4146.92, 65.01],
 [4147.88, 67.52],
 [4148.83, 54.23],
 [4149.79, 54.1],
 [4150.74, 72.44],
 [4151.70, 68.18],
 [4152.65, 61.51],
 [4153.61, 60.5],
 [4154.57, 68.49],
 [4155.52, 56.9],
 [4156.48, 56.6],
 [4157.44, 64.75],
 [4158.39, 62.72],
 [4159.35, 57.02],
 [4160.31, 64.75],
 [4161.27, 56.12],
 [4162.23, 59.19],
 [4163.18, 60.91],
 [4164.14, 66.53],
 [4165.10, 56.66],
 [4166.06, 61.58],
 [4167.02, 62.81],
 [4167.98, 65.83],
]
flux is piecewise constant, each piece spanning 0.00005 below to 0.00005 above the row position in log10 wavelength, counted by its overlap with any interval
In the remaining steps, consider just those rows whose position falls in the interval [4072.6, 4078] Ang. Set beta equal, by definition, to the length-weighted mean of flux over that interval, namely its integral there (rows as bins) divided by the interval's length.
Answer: 68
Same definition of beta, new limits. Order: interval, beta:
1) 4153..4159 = 62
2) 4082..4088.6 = 46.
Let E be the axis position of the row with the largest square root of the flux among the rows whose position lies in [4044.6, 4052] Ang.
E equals 4046.93 Ang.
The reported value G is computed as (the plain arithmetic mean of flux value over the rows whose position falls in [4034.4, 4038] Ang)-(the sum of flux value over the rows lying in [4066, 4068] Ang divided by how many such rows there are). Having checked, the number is -7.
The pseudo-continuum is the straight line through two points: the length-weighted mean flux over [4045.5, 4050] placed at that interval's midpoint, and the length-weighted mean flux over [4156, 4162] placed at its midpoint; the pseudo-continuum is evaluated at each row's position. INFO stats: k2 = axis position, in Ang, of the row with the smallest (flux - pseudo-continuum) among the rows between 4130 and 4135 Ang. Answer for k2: 4130.72 Ang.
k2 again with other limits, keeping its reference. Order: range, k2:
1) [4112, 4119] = 4112.69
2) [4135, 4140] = 4136.43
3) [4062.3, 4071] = 4065.61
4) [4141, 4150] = 4145.97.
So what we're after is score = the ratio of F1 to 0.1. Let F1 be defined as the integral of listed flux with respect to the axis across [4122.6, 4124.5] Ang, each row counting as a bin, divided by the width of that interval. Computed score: 630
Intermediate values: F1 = 63.0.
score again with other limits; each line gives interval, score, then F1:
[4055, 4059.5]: 607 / 60.7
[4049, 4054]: 608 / 60.8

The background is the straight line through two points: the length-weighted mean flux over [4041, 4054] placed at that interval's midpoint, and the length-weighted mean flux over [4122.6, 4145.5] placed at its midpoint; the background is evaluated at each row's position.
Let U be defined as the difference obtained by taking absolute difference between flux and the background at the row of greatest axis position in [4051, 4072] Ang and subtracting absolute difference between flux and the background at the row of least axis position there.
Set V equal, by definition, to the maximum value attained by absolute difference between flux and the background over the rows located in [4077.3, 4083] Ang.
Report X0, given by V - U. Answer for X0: 46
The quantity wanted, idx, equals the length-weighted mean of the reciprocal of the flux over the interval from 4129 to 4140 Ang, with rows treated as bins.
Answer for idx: 0.0160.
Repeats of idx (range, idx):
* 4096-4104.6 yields 0.0157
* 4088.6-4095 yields 0.0166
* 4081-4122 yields 0.0194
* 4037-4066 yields 0.0164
